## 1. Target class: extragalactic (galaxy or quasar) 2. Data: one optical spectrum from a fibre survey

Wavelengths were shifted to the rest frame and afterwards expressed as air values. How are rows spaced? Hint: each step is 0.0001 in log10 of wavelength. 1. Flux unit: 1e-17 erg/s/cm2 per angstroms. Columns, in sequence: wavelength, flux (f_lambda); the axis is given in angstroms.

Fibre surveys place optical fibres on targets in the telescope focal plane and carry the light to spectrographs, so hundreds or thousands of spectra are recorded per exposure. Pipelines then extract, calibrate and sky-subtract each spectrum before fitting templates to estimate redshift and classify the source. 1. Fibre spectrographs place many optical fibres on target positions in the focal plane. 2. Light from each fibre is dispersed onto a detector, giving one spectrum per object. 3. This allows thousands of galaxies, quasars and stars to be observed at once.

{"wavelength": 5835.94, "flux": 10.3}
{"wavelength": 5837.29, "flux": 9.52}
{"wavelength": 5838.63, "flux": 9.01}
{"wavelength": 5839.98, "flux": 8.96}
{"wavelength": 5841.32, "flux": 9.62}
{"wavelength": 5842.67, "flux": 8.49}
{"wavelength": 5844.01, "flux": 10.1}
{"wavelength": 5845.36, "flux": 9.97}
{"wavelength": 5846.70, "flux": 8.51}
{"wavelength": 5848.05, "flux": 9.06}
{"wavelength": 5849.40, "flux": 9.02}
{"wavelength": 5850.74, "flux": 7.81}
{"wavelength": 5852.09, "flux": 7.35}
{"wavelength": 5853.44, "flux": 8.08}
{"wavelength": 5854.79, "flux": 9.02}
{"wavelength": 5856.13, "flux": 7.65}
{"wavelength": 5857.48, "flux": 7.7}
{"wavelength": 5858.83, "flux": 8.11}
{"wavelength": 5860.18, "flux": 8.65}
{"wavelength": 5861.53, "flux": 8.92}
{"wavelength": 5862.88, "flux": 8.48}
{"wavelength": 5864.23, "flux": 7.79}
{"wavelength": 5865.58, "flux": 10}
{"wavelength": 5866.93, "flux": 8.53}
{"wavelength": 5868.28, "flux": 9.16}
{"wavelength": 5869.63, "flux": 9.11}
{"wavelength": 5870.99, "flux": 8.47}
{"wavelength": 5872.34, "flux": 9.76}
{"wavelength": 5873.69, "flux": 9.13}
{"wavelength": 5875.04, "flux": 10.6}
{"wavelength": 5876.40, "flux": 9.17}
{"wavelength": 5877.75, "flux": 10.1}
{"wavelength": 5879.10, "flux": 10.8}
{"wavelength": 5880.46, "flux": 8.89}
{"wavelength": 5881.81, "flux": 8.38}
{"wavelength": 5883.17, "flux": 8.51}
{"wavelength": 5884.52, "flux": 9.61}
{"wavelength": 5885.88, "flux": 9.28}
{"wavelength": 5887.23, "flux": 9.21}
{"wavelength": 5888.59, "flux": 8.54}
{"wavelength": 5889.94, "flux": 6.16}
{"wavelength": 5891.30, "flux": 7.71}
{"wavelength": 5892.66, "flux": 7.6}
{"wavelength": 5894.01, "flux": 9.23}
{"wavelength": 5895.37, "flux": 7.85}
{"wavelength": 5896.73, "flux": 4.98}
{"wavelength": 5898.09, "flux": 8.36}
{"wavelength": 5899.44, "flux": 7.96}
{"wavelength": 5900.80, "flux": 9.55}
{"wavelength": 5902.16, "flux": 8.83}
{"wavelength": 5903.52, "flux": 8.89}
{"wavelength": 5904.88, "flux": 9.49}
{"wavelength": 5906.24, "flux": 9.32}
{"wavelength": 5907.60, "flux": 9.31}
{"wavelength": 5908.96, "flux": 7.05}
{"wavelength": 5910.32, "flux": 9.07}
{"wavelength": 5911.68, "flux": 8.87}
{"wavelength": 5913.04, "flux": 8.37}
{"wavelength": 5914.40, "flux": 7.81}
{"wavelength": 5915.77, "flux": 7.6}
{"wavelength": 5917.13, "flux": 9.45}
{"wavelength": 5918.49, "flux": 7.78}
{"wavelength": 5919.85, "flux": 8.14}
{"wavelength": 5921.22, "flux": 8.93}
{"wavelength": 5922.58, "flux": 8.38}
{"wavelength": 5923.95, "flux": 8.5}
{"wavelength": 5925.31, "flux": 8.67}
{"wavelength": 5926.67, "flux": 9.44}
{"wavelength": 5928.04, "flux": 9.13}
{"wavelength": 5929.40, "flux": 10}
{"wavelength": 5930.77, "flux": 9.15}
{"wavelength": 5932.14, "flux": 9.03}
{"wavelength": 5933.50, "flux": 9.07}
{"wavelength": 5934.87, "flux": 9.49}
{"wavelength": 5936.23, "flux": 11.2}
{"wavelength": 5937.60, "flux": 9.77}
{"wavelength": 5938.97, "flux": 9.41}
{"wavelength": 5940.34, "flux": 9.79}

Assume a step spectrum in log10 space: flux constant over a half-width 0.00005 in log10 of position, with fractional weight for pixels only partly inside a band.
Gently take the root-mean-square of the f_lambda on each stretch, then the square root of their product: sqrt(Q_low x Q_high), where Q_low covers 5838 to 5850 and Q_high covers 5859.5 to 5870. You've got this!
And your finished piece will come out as 9.03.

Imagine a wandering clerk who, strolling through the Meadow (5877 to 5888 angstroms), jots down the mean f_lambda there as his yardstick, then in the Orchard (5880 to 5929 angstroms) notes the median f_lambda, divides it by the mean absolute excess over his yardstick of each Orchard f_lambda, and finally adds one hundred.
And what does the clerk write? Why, 109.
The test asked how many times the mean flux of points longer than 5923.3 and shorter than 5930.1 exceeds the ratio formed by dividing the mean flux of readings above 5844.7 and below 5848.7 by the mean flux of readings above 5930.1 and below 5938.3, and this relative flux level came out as 9.6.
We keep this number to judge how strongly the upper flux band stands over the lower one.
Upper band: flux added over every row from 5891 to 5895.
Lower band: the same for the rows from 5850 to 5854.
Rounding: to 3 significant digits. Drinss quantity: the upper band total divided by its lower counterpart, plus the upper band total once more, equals 25.6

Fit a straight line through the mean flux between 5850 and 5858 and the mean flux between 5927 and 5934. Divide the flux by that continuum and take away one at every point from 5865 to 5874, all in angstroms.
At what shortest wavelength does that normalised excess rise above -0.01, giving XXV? 5865.58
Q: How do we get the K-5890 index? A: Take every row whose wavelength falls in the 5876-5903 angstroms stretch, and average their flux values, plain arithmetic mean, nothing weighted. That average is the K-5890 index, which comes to 8.5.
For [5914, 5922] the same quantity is 8.3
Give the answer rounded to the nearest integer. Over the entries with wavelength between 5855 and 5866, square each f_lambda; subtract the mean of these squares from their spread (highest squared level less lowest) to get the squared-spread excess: -30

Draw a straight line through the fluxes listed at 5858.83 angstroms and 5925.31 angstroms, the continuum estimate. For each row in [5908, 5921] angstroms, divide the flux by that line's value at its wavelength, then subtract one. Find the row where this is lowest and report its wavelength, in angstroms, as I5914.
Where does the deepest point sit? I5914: 5908.96 angstroms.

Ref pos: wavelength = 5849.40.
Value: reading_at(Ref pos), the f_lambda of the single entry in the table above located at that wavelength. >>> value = 9.02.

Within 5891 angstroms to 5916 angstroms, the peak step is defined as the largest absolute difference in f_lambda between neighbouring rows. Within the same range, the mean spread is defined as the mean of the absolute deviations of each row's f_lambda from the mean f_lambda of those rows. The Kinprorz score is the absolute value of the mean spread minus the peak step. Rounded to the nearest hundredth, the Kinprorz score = 2.55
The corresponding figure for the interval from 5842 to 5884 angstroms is 1.52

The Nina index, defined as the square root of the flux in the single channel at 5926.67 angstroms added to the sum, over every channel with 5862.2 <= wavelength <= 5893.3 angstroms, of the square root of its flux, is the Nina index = 71.6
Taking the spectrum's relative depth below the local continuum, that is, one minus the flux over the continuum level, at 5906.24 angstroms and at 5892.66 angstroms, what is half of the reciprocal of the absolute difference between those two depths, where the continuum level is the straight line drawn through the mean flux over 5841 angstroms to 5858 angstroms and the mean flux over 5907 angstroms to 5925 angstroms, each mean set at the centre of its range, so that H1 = 2.4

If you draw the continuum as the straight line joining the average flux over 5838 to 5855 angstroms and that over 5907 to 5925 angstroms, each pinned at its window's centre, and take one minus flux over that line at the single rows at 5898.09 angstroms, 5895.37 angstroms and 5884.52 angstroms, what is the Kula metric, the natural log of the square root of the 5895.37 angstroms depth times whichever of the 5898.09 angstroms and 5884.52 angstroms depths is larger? -3.3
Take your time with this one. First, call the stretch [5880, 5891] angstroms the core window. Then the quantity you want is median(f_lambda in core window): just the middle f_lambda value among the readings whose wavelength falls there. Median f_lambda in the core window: 8.7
